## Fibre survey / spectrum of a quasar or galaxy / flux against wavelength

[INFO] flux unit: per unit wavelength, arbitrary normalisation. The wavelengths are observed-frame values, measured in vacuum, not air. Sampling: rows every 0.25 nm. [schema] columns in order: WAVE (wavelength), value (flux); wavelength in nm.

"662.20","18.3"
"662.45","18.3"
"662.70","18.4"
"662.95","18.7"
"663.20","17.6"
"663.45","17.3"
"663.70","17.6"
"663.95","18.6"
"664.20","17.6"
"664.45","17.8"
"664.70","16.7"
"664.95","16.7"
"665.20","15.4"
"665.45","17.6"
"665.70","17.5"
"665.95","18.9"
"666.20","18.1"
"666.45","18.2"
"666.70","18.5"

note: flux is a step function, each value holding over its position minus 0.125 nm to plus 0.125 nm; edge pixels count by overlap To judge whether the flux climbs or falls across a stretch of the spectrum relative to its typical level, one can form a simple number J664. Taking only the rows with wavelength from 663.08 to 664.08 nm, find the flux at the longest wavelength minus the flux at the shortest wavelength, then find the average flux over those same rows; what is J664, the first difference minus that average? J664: -17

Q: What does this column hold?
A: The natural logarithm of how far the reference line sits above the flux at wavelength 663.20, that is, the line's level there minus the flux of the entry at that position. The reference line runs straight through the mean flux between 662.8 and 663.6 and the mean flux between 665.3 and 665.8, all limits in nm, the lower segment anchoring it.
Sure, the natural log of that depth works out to -1.3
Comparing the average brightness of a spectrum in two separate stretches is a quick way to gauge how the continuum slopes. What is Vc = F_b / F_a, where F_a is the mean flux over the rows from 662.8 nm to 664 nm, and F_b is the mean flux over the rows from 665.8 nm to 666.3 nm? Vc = 1.03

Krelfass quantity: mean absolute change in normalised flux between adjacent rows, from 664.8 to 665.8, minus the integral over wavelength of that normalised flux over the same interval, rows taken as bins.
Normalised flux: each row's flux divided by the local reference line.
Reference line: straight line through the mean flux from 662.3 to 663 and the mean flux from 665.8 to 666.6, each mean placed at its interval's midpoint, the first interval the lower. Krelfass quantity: -0.847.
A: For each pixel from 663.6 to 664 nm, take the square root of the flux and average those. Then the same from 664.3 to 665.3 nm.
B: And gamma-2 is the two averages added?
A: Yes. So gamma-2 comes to 8.333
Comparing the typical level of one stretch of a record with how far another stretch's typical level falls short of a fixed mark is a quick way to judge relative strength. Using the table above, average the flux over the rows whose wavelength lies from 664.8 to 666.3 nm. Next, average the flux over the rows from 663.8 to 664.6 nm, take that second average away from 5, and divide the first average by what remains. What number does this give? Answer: -1.34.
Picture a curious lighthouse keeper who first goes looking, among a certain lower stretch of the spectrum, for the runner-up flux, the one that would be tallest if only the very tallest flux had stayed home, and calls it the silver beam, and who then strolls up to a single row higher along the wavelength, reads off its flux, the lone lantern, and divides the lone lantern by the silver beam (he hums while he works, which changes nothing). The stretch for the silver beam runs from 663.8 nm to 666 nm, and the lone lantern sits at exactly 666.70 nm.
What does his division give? 0.99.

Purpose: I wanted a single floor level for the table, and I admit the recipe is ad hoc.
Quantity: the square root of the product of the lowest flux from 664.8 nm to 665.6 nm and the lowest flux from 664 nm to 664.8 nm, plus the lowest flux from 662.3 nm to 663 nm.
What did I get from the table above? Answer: 34.3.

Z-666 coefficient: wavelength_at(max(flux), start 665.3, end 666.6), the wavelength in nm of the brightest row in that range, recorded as 665.95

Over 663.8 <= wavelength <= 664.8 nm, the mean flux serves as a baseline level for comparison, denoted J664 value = 17.7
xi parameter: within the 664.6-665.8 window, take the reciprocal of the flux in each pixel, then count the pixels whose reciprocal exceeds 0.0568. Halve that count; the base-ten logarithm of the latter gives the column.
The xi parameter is 0.4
